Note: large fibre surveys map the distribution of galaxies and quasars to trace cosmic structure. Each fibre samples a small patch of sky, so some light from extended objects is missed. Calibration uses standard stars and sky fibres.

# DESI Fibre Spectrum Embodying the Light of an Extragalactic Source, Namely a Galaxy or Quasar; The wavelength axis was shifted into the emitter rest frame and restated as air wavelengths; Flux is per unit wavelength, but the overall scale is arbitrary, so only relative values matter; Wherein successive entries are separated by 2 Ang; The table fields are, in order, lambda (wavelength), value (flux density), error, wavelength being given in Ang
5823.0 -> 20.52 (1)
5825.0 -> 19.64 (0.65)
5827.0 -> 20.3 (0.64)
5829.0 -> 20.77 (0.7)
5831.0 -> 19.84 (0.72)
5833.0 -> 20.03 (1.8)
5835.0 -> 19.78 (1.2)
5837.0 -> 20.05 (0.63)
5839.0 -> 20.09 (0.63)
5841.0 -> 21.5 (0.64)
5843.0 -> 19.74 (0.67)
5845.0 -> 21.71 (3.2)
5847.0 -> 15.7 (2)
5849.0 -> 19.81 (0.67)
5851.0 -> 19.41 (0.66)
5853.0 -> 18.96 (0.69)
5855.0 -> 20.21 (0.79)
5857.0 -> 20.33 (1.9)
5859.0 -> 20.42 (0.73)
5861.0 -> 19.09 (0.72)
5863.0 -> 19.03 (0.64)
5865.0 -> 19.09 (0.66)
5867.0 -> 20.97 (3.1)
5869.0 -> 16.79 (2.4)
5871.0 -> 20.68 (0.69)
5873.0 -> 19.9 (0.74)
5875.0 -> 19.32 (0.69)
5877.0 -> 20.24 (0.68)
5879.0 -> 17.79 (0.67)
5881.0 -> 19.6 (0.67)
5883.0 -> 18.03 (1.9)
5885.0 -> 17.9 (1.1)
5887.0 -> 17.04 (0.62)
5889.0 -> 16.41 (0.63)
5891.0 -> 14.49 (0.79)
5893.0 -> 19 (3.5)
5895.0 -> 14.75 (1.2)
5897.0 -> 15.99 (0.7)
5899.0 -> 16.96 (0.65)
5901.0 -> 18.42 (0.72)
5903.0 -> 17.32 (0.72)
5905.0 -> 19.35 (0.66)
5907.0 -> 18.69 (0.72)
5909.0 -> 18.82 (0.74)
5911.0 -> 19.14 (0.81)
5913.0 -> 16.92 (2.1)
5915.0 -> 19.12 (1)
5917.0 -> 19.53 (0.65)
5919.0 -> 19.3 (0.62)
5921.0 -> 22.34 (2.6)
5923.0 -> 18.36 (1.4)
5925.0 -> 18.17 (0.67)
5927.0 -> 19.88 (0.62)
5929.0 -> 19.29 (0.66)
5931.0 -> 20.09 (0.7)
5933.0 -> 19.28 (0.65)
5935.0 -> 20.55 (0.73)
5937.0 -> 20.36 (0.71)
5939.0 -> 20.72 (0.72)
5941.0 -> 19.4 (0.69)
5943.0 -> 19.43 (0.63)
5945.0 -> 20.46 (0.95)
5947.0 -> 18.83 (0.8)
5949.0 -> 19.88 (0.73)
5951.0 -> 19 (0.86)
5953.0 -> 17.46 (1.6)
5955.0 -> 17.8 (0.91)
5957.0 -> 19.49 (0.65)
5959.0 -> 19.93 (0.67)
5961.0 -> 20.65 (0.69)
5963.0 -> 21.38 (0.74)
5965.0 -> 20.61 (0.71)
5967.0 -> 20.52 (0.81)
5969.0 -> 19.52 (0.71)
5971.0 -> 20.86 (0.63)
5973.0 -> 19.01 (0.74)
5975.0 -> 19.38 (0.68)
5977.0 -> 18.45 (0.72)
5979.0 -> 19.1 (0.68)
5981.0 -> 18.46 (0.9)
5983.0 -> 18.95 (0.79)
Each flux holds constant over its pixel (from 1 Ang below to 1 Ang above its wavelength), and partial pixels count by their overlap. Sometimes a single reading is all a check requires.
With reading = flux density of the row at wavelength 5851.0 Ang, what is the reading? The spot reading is 19.41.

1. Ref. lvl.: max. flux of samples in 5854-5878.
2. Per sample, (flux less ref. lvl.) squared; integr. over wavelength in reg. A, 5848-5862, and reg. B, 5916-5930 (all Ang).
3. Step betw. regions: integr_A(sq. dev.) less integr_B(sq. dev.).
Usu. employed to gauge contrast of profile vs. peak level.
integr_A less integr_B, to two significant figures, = -26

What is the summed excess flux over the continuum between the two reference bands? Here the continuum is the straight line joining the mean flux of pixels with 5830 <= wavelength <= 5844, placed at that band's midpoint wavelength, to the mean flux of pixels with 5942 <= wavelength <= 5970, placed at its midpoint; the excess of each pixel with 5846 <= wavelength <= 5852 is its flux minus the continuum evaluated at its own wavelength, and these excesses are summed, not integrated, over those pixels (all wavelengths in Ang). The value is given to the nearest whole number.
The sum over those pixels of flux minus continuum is -5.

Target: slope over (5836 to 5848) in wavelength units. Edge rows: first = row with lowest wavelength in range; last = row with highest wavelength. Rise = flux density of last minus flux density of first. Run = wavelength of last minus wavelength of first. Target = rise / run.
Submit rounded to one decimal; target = -0.4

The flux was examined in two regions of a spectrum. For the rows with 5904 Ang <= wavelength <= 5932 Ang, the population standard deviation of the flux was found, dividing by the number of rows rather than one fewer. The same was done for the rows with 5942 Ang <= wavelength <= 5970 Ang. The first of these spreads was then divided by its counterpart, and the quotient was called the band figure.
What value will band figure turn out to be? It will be 1.08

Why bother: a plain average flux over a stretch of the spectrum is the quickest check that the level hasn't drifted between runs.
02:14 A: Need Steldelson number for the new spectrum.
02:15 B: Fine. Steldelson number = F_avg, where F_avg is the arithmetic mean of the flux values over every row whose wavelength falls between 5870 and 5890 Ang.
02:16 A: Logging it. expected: 18.69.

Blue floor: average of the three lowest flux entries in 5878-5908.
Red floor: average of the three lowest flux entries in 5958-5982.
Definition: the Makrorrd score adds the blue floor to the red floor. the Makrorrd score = 33.7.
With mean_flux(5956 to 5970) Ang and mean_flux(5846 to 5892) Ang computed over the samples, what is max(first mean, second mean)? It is 20.30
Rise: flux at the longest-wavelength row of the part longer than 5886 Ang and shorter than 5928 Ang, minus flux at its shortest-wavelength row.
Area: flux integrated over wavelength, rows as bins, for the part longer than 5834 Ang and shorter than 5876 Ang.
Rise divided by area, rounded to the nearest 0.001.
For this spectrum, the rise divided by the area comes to 0.003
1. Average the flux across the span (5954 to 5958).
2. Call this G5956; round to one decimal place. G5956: 18.6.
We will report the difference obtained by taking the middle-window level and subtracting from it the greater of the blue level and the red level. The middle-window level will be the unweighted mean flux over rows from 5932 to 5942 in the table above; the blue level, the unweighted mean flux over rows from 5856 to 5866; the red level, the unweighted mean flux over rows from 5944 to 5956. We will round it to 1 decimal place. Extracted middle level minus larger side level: 0.5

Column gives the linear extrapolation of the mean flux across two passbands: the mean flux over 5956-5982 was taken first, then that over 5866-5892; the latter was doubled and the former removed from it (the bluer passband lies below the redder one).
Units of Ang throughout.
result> 17.0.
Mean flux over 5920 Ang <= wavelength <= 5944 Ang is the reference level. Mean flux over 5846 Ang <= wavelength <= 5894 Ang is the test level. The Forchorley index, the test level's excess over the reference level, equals -1.1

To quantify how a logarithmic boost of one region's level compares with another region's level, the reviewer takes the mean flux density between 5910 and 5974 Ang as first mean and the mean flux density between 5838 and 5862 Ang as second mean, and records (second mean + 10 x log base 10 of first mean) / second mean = 1.65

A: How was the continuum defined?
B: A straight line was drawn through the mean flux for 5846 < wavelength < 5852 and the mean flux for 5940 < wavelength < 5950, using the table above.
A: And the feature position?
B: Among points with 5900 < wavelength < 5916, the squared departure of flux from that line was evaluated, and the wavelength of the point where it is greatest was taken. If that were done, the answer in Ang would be 5913.0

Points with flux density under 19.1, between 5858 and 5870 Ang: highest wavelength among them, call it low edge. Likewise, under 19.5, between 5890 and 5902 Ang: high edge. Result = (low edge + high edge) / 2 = 5885 Ang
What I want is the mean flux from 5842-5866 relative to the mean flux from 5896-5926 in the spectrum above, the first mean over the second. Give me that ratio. 1.05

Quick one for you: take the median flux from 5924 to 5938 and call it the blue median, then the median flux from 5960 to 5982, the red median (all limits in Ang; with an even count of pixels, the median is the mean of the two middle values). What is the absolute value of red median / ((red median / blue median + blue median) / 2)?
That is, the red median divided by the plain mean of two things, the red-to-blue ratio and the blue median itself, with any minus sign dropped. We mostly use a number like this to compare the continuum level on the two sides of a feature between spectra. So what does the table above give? 1.871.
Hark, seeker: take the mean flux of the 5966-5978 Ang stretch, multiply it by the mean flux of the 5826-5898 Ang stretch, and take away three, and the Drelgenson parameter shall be 370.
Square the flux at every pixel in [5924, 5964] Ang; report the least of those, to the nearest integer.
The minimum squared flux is 305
